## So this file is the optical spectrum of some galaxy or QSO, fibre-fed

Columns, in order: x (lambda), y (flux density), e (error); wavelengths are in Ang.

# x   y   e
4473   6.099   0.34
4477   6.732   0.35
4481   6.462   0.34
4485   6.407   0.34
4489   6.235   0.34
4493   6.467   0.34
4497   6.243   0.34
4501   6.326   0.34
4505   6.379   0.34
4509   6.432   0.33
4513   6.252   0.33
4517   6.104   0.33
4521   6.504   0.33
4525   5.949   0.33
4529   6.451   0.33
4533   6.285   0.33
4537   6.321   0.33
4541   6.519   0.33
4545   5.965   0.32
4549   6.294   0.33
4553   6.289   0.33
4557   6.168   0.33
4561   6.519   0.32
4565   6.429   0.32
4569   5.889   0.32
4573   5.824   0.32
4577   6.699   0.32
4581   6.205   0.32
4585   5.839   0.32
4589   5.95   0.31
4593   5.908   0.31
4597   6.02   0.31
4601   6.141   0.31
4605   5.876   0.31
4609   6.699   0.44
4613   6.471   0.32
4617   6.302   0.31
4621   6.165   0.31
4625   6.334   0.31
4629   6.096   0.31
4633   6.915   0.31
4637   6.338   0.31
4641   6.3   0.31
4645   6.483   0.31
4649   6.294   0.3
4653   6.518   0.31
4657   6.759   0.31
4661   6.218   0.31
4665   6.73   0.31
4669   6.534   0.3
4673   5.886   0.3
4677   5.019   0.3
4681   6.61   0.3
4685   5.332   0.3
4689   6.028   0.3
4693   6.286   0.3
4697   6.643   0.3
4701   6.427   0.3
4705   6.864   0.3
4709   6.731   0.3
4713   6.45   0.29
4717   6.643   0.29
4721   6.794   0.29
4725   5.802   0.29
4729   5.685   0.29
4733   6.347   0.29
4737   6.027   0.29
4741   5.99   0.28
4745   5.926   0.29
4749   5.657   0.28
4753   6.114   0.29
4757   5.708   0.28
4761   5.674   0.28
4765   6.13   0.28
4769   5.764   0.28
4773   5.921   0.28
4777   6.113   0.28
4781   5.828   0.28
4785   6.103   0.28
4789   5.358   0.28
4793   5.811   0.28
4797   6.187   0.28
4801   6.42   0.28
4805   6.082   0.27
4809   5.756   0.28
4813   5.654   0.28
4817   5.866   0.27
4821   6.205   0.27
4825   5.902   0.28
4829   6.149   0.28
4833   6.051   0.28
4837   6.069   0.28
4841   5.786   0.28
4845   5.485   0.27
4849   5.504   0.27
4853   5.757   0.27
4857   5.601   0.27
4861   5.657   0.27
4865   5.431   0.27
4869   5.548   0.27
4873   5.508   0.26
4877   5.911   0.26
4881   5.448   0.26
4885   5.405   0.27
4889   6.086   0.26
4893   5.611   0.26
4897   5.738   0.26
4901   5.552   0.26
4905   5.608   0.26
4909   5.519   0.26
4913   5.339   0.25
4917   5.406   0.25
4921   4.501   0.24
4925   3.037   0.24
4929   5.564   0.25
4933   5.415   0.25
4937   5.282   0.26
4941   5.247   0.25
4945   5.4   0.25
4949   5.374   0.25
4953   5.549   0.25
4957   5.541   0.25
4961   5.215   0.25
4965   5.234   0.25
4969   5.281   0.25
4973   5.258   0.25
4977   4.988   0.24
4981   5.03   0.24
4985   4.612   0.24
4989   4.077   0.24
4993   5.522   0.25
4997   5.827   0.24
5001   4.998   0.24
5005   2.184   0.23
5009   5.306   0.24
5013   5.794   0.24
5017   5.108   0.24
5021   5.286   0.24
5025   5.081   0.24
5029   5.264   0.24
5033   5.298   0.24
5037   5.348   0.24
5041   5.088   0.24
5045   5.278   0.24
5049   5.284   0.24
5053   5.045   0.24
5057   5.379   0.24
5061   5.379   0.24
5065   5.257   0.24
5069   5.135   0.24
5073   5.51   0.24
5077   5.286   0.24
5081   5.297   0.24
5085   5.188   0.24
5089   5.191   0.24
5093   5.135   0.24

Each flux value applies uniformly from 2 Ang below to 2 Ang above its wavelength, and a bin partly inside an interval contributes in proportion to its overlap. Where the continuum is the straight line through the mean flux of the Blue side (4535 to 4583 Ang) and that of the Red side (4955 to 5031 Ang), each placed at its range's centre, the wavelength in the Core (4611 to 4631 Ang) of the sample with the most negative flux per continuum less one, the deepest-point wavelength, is 4629 Ang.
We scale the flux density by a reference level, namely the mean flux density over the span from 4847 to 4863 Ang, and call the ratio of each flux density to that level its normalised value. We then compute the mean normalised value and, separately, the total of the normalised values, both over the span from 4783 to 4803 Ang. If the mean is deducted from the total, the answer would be 4.2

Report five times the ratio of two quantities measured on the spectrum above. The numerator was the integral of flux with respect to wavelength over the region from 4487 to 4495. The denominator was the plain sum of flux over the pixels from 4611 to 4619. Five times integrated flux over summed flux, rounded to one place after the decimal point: 19.9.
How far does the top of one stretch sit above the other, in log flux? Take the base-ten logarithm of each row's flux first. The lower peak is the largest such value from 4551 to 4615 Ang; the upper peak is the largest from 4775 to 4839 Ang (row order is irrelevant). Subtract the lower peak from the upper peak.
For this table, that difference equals -0.018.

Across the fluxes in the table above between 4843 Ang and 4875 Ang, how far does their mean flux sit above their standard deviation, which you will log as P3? 5.5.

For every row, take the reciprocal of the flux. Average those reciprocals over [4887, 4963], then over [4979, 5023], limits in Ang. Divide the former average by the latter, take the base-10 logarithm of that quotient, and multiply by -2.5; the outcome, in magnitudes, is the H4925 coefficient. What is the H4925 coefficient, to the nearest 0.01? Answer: 0.15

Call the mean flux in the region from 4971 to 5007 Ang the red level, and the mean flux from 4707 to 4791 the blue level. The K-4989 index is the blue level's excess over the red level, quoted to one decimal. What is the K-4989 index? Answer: 1.3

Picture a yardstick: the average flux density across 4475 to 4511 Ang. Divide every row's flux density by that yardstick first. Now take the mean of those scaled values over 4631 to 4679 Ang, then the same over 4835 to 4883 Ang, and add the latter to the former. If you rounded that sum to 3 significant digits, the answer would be 1.87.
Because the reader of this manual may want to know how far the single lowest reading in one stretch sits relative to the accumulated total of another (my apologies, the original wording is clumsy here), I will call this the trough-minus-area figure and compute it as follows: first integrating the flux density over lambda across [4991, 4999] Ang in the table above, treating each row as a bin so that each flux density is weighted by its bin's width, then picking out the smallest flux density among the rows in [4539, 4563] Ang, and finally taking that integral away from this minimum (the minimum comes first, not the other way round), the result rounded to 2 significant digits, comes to -39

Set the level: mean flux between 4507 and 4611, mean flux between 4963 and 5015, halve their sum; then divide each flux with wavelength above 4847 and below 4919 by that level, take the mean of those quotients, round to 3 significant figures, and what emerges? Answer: 1.00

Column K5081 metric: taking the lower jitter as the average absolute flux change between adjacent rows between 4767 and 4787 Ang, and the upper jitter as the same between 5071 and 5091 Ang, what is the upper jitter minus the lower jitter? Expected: -0.14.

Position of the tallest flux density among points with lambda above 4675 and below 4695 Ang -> 4681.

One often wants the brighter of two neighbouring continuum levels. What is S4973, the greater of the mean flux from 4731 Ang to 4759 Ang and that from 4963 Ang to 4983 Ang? 5.97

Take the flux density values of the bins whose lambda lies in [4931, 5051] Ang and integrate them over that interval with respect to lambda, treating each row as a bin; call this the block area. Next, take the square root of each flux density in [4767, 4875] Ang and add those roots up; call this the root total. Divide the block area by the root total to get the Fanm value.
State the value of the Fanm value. 9.5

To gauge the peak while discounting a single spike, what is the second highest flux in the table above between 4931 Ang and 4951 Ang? 5.4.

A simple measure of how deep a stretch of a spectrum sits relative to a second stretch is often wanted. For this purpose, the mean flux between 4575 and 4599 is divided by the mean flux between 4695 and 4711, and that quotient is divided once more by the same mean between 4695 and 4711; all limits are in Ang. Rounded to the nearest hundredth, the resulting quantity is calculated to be 0.14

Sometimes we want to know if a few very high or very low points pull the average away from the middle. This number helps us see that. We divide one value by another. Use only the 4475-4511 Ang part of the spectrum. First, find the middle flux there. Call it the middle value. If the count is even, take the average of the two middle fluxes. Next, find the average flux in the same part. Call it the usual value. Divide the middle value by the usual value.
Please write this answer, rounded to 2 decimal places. 1.00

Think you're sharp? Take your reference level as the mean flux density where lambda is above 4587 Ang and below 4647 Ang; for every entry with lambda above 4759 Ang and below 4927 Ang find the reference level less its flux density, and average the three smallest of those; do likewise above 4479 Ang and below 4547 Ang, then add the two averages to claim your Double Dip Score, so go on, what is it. -0.2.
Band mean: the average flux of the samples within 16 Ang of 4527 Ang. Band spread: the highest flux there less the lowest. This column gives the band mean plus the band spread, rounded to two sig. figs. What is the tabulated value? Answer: 6.9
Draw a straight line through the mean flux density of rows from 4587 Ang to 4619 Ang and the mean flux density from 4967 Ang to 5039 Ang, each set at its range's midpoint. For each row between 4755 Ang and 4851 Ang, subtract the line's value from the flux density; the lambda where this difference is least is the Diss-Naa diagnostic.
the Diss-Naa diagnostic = 4789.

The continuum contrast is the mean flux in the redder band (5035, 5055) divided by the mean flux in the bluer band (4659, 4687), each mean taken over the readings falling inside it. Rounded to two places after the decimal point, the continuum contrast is 0.86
